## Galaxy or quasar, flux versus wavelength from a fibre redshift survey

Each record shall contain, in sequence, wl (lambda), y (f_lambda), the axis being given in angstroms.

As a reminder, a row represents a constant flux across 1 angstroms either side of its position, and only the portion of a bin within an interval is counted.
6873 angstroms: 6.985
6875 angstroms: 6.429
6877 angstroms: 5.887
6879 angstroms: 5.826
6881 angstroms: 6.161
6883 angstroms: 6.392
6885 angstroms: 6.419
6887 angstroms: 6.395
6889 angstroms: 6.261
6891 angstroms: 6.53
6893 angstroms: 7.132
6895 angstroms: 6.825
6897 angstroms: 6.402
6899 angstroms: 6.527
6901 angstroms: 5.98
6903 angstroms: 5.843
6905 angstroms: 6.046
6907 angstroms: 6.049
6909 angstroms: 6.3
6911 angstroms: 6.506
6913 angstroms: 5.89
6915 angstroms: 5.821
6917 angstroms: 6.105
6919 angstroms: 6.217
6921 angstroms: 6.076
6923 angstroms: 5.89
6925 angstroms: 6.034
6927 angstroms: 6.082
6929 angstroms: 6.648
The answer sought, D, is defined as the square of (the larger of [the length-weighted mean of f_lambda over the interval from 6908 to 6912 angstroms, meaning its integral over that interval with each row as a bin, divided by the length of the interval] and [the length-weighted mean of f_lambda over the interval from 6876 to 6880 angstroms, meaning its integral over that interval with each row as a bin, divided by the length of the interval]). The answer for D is 41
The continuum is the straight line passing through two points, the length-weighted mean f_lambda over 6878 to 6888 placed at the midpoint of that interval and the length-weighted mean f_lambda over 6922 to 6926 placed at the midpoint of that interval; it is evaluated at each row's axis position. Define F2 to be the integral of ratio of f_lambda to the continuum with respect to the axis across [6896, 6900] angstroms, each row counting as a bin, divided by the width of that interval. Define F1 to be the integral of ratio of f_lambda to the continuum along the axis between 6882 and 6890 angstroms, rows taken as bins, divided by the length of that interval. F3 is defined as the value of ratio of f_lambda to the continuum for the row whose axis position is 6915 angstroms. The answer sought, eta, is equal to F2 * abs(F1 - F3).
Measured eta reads 0.060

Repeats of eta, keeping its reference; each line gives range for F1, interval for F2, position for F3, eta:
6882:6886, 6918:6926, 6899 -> 0.037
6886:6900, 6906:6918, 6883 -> 0.042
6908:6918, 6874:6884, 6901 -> 0.036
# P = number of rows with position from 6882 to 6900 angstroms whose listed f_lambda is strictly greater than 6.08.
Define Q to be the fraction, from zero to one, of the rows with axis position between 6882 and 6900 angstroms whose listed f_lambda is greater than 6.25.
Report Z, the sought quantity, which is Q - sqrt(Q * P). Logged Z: -2.00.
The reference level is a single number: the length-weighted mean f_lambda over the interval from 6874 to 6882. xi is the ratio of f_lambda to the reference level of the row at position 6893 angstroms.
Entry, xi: 1.17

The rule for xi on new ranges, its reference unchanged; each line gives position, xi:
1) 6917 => 1.00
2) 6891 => 1.07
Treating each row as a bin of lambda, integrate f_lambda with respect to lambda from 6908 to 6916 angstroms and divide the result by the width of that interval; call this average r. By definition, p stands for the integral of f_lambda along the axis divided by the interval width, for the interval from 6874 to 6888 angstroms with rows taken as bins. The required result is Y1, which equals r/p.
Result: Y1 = 0.99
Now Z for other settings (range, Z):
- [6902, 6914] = -0.48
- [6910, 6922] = -0.54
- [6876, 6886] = -0.70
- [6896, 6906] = -0.49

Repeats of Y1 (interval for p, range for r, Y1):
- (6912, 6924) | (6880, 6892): 1.06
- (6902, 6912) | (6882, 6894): 1.06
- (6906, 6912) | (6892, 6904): 1.03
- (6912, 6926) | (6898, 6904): 1.02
